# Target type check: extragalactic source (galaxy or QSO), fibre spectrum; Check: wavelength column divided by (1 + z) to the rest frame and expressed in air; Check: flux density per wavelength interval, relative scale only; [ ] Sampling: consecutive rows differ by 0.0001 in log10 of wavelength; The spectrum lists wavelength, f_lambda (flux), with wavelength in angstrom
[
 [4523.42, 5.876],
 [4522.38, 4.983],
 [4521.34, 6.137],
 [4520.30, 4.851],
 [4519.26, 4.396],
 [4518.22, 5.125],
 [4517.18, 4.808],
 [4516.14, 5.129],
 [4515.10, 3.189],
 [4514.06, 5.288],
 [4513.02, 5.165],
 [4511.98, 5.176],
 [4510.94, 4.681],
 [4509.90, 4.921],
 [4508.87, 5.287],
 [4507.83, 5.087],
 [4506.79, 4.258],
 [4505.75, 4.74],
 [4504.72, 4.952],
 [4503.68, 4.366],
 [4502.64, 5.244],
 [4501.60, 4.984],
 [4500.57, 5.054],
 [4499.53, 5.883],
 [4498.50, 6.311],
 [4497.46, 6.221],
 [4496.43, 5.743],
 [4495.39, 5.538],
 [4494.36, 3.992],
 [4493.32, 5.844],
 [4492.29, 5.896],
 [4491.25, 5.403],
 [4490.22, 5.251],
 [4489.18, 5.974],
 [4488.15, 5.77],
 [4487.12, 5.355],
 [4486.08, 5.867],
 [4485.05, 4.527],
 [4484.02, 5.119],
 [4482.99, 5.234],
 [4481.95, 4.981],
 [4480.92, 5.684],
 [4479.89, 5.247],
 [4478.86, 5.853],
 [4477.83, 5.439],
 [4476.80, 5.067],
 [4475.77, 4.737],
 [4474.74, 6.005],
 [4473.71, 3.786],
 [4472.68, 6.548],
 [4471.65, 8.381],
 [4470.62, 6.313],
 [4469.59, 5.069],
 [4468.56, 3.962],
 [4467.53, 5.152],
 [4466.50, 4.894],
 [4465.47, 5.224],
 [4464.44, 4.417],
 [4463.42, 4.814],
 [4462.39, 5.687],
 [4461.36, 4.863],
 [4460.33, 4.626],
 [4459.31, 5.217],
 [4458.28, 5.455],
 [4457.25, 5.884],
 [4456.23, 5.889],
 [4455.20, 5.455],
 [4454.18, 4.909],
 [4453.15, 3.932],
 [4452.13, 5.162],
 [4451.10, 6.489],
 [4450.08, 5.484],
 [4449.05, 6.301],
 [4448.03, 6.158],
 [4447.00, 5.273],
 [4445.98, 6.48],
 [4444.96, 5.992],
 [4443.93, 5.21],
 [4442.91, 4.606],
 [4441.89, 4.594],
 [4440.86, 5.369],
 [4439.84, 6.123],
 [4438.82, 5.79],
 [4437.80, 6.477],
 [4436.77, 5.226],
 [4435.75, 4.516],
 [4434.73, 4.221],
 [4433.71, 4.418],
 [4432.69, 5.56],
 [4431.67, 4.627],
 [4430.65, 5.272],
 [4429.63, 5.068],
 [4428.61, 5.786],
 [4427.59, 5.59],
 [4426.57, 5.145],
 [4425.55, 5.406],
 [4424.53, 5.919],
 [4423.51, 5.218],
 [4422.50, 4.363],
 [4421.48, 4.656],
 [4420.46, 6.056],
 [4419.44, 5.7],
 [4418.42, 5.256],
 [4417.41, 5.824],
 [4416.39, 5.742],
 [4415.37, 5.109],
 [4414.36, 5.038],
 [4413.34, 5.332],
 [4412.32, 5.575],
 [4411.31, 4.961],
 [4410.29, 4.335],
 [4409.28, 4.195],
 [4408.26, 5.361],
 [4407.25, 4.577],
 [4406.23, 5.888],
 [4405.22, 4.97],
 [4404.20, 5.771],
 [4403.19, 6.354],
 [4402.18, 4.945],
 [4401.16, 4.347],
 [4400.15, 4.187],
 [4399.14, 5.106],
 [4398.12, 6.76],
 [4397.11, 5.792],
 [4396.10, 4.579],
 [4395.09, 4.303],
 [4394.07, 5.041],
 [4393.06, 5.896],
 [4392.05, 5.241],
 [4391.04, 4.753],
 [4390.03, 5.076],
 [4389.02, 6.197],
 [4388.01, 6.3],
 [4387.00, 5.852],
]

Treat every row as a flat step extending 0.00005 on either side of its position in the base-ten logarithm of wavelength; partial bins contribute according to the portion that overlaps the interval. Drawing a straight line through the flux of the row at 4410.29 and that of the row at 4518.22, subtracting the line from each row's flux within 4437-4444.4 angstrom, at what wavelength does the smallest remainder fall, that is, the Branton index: 4441.89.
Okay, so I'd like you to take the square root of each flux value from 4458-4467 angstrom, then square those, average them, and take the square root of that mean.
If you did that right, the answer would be 2.241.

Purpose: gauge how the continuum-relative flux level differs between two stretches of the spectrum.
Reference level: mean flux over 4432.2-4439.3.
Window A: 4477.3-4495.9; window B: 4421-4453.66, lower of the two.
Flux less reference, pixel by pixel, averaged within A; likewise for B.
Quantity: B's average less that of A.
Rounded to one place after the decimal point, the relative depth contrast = -0.1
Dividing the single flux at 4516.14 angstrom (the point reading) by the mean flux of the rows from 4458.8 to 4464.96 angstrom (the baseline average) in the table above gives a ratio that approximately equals 1.04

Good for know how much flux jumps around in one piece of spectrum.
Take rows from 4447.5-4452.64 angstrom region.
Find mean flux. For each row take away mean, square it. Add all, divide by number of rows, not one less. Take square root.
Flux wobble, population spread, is 0.5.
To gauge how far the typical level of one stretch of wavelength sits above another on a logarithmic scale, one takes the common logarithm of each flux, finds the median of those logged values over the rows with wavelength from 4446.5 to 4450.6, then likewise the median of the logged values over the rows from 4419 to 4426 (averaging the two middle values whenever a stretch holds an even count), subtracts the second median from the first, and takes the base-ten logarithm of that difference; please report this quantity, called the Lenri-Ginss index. -1.5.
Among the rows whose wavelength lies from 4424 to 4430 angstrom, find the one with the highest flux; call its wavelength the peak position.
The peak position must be 4424.53 angstrom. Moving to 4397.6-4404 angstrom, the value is 4398.12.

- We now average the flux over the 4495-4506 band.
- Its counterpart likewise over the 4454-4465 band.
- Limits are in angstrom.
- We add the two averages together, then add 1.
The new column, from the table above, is 11.6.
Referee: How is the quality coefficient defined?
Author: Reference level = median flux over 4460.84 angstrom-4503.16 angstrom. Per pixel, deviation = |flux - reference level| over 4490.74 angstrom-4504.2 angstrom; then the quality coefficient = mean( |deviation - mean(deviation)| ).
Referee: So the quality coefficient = 0.313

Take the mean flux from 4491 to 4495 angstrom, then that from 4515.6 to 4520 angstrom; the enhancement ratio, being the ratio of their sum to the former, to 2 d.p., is 1.92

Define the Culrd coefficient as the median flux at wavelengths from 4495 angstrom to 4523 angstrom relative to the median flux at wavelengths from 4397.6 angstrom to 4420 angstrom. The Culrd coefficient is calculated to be 0.98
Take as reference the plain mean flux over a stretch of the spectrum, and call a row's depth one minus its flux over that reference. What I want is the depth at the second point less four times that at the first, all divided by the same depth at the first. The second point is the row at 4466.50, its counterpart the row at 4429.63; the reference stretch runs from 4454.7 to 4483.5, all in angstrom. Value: -2.4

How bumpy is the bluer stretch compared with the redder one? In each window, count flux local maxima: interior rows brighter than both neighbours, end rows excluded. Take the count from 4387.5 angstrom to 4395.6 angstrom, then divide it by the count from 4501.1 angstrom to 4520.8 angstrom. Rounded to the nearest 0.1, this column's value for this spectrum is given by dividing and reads 0.1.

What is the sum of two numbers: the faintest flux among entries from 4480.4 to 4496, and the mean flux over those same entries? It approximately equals 9.35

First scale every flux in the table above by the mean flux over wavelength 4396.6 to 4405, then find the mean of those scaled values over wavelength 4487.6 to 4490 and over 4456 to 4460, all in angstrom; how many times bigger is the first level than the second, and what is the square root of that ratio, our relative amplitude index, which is 1.02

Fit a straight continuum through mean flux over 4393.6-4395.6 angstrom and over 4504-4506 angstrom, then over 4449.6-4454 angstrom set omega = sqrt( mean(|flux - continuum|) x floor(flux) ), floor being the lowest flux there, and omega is 1.9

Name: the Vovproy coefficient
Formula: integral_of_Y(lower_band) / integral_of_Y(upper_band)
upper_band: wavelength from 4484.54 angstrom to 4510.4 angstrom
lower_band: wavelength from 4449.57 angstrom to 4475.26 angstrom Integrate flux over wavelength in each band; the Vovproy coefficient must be 1.00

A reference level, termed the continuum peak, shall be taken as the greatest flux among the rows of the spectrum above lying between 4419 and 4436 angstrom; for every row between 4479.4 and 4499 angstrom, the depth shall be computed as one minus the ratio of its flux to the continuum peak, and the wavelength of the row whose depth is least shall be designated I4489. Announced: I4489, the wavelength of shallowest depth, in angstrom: 4498.50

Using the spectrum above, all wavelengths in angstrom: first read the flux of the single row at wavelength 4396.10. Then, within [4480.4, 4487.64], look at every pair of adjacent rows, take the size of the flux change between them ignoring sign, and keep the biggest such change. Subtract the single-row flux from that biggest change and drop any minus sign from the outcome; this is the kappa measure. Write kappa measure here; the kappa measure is 3.24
